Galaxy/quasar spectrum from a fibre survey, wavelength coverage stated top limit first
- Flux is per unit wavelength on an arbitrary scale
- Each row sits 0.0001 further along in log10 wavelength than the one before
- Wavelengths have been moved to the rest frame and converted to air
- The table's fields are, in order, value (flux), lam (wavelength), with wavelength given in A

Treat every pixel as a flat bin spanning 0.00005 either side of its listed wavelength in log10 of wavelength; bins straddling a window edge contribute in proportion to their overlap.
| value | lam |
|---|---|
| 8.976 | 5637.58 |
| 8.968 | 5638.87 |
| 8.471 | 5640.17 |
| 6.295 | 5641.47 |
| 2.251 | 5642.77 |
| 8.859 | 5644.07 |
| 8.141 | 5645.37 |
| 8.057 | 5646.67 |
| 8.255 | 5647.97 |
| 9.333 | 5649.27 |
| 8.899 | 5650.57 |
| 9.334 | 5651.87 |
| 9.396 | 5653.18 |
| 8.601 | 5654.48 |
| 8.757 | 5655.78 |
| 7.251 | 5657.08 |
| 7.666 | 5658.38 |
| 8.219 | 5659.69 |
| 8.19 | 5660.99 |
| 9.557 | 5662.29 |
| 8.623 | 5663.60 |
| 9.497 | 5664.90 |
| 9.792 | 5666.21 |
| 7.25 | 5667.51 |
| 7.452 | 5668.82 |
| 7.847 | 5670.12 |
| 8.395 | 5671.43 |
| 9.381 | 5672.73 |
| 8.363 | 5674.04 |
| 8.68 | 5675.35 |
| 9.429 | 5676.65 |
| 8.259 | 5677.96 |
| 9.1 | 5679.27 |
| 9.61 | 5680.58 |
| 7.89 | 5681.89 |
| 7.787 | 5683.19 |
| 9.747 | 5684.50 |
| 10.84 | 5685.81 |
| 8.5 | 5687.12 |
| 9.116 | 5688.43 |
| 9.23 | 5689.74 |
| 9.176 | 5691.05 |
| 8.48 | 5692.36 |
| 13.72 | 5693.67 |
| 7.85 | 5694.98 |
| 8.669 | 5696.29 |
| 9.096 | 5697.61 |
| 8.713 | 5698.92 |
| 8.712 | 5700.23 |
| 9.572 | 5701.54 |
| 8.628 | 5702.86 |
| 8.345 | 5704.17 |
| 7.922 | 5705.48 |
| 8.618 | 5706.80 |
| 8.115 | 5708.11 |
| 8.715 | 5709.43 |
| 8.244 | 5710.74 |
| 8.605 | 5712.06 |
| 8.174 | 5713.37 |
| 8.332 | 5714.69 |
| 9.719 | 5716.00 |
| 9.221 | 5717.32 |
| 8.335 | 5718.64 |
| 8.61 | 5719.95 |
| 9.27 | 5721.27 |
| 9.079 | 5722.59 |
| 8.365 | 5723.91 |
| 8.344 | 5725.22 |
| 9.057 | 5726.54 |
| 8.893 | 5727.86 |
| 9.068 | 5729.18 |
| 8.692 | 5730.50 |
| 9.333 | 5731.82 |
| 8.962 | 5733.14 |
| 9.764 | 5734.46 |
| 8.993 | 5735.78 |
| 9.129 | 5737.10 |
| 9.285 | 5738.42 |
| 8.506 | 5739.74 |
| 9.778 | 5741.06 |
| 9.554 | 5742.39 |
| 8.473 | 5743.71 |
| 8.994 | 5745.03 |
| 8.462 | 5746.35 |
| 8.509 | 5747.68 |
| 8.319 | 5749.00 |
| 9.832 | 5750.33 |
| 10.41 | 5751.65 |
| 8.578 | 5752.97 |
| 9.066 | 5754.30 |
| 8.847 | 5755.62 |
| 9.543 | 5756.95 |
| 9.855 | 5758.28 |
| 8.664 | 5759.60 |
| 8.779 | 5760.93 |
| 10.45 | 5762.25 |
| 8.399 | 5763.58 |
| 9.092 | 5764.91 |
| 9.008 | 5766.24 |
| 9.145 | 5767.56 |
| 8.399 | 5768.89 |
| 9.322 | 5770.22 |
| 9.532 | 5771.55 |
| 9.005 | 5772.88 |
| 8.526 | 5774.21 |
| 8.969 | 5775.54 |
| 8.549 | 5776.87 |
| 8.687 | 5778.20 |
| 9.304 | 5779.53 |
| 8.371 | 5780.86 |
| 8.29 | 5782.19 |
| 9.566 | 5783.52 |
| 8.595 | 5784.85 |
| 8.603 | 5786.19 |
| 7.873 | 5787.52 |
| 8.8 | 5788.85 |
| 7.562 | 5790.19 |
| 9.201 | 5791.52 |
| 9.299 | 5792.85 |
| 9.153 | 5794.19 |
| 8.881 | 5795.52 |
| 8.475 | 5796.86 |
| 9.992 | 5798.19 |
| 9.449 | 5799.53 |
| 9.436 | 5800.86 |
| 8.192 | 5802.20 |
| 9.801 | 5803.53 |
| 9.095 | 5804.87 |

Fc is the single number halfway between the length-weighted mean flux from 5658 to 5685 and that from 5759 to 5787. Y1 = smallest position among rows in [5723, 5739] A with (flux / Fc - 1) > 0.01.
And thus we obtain 5726.54 A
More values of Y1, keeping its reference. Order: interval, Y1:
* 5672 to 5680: 5672.73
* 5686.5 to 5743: 5688.43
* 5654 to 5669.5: 5662.29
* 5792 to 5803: 5792.85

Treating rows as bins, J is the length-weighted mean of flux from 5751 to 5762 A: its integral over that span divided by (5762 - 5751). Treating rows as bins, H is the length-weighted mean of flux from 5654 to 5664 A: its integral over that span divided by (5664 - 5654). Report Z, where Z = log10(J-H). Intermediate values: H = 8.3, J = 9.27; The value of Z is -0.04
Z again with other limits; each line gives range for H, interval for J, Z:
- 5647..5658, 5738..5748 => -0.58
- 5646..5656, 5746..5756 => -0.71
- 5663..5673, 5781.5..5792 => -1.33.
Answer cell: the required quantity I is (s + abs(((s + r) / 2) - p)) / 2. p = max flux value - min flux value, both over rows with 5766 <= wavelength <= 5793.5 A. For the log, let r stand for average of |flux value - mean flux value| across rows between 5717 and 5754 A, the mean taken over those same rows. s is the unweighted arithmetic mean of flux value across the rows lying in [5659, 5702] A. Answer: 5.8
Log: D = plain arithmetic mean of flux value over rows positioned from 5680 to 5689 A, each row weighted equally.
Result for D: 9.07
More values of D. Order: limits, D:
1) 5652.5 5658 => 8.50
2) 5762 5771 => 9.12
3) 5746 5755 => 9.03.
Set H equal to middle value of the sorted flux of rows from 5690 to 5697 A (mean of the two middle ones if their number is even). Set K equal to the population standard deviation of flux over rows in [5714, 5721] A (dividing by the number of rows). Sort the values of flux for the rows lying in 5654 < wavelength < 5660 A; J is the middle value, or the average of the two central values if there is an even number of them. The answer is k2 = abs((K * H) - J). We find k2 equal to 3.5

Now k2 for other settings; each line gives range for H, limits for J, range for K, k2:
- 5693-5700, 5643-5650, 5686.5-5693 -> 5.3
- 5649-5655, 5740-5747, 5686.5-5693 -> 5.8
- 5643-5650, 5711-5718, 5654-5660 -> 3.9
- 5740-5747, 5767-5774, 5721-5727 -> 5.6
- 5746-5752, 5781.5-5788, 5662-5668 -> 0.6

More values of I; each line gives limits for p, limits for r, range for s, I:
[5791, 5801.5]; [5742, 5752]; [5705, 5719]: 5.8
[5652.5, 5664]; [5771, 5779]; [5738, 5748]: 5.6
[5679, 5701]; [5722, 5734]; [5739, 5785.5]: 5.2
